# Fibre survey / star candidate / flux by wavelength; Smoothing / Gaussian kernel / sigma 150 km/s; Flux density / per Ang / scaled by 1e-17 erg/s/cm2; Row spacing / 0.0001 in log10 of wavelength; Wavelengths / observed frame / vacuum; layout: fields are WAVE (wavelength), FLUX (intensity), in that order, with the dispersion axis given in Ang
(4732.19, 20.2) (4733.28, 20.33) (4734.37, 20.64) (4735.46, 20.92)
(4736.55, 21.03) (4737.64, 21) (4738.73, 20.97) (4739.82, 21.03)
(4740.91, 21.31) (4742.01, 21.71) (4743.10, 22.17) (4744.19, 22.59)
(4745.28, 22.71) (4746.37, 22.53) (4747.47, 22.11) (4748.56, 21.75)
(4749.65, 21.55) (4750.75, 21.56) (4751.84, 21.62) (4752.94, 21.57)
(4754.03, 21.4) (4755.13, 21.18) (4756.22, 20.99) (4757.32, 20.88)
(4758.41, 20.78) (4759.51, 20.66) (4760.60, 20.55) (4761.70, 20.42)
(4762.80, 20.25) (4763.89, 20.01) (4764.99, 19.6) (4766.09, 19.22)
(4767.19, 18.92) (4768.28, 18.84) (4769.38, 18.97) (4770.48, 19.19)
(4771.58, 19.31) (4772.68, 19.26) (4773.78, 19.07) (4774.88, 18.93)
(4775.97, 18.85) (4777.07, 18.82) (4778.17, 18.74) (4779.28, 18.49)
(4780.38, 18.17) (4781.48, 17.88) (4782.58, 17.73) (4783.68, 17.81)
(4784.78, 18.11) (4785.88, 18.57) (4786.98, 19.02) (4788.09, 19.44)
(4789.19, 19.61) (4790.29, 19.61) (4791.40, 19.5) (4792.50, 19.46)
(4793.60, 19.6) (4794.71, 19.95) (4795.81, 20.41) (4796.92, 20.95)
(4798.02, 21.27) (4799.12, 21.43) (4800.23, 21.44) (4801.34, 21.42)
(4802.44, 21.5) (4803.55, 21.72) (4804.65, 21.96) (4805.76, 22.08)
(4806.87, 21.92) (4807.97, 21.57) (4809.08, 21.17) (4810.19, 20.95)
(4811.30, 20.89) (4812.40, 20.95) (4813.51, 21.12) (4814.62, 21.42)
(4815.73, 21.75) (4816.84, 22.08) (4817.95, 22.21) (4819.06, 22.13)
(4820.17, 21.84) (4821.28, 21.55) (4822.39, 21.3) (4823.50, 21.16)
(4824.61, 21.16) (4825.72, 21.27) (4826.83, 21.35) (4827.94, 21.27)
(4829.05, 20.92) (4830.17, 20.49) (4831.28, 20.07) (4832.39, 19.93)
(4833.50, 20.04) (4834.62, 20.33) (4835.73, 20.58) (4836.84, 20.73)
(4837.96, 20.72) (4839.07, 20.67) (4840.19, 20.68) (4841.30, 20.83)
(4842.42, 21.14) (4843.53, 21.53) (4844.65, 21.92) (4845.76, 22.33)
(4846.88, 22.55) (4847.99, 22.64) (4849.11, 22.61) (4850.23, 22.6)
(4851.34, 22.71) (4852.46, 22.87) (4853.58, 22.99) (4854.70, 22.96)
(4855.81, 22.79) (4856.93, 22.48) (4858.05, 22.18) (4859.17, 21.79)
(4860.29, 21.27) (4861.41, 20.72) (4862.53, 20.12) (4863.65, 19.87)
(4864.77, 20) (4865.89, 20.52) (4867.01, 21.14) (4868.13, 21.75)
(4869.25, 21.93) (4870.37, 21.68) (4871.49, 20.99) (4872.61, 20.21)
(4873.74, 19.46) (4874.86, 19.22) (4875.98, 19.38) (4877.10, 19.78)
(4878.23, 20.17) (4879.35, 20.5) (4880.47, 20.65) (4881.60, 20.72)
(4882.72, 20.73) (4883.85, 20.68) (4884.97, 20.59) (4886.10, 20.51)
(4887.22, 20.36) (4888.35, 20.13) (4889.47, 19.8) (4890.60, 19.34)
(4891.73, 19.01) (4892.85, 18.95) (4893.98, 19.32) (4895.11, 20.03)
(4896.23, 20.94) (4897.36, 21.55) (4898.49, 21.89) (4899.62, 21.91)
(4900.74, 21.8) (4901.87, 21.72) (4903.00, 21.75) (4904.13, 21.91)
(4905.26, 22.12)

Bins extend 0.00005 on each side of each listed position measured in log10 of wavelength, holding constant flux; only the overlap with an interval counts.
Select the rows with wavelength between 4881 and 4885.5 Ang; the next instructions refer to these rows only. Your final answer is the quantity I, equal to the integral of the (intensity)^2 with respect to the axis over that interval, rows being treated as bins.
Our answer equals 1923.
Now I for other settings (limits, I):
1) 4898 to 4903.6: 2666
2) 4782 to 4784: 632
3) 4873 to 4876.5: 1316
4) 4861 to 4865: 1628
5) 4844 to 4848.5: 2248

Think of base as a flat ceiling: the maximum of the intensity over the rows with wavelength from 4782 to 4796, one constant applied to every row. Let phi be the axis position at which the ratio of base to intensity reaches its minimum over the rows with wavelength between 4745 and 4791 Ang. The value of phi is 4745.28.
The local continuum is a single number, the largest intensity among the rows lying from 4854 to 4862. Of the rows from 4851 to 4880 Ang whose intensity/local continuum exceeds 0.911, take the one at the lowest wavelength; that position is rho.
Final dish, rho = 4851.34 Ang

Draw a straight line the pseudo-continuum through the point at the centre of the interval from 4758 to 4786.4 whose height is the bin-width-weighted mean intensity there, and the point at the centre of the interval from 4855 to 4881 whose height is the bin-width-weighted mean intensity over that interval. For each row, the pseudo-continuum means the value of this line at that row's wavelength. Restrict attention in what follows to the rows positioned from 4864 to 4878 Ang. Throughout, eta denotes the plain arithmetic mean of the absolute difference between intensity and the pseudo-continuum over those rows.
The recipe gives 0.9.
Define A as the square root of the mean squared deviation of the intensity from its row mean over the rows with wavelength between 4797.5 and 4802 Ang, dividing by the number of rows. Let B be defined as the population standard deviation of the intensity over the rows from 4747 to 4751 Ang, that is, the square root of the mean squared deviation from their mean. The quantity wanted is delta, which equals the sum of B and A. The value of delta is 0.30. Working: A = 0.07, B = 0.23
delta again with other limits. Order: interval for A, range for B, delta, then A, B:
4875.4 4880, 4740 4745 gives 0.90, 0.42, 0.48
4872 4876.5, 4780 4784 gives 0.55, 0.38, 0.17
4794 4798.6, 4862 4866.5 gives 0.75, 0.51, 0.24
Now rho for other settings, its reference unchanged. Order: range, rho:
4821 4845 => 4821.28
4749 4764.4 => 4749.65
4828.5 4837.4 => 4829.05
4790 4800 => 4796.92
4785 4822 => 4796.92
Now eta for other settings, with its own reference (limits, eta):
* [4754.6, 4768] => 1.4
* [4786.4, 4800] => 0.6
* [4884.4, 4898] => 1.2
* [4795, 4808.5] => 1.8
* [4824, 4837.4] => 0.6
